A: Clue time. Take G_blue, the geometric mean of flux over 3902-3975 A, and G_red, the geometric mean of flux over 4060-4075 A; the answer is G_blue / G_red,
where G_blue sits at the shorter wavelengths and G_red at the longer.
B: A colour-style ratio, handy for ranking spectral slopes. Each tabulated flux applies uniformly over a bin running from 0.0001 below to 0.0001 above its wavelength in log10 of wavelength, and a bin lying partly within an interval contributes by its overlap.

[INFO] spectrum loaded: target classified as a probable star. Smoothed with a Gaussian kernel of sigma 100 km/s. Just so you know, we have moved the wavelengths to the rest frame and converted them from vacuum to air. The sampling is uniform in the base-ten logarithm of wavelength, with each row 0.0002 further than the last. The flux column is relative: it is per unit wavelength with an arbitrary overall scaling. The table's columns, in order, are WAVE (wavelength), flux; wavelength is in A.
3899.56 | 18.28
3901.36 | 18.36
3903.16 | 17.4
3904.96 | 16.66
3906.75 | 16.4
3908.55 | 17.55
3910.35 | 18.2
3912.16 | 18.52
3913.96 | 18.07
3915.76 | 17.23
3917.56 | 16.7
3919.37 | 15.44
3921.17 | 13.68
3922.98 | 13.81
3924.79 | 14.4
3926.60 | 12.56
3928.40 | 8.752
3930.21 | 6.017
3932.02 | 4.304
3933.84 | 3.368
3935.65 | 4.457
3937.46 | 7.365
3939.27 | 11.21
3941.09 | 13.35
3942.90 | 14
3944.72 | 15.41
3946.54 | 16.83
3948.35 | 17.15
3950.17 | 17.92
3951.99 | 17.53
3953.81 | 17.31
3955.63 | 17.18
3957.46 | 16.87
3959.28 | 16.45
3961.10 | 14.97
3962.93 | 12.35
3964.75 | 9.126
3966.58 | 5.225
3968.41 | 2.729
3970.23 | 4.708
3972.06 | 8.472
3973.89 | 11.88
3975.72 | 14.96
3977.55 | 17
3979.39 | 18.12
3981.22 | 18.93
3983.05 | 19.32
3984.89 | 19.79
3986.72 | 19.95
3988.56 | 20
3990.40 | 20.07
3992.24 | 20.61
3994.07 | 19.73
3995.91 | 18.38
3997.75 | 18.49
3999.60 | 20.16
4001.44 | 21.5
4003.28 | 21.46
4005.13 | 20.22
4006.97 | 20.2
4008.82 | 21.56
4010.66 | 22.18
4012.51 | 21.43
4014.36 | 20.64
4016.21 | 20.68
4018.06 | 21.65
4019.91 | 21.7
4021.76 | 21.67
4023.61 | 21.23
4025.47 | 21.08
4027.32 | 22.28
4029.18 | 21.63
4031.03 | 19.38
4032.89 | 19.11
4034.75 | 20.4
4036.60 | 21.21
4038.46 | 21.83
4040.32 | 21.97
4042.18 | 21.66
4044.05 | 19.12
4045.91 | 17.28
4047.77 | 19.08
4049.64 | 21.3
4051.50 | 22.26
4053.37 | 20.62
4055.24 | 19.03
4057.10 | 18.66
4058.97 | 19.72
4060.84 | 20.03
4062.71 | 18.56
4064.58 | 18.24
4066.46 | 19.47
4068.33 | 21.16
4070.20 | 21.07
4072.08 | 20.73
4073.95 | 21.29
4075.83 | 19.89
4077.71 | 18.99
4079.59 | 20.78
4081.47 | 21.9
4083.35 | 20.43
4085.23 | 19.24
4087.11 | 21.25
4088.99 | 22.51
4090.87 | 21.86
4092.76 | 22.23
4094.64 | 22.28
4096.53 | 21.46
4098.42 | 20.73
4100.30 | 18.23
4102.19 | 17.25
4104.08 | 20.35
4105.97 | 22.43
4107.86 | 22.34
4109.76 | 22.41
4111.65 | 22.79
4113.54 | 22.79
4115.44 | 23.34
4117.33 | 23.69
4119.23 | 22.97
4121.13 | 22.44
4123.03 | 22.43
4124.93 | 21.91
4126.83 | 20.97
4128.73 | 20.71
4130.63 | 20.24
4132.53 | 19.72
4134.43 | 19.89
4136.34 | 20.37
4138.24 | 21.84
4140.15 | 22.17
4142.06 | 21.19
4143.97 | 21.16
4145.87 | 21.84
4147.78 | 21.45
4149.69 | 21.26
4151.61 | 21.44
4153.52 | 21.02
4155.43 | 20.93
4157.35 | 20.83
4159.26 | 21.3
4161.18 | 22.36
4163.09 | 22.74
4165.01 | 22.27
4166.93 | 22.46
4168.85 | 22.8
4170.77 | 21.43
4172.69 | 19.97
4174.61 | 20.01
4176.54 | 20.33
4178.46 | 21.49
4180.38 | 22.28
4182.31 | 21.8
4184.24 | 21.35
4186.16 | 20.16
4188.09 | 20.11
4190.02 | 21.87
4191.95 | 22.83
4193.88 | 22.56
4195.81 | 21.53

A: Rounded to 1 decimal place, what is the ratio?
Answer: 0.6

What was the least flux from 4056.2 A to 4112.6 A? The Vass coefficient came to 17.25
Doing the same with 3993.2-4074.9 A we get 17.28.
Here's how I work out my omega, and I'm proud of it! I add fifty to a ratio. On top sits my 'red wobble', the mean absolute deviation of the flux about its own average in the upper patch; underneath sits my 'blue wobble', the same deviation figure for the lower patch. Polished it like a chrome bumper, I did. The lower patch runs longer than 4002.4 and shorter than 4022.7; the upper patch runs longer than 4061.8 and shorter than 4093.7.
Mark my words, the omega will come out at 51.9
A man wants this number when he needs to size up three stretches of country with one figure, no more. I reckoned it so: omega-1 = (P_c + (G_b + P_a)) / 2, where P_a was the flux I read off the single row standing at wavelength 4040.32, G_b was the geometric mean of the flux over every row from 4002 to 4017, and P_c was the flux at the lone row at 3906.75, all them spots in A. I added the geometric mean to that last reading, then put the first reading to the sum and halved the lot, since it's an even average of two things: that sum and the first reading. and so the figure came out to 30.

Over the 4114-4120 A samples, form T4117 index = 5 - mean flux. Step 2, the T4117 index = -18.3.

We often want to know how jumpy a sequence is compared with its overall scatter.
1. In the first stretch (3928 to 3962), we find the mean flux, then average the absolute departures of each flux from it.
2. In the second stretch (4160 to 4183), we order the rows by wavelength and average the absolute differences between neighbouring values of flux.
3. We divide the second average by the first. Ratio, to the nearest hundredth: 0.14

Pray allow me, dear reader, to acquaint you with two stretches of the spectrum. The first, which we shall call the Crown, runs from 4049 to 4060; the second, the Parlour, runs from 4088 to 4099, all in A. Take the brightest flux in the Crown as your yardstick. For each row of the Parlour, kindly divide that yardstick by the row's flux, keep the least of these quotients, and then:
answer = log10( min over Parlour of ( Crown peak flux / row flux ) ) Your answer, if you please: -0.005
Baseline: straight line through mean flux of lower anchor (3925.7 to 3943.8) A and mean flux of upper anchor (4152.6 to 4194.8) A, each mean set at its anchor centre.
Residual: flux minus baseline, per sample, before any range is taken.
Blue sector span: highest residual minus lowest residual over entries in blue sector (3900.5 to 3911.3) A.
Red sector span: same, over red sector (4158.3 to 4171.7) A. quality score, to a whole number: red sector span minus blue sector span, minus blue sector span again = -3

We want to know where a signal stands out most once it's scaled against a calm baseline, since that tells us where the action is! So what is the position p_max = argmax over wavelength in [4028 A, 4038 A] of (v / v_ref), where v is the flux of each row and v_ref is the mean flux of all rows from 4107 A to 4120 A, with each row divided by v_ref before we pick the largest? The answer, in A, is 4029.18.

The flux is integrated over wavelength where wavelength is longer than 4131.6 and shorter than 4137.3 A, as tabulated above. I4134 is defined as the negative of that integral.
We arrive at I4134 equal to -114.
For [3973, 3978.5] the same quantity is -80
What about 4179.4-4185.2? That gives -126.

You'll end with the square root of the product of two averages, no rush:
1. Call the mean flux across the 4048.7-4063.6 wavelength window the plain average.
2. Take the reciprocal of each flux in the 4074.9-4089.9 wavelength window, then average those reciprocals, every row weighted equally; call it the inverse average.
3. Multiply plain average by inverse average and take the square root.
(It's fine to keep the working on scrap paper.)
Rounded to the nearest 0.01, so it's 0.99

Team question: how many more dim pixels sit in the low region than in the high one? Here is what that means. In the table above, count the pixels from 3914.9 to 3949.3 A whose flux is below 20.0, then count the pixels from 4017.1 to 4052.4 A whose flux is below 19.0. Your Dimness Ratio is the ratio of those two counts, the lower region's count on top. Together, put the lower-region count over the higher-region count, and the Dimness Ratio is 19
